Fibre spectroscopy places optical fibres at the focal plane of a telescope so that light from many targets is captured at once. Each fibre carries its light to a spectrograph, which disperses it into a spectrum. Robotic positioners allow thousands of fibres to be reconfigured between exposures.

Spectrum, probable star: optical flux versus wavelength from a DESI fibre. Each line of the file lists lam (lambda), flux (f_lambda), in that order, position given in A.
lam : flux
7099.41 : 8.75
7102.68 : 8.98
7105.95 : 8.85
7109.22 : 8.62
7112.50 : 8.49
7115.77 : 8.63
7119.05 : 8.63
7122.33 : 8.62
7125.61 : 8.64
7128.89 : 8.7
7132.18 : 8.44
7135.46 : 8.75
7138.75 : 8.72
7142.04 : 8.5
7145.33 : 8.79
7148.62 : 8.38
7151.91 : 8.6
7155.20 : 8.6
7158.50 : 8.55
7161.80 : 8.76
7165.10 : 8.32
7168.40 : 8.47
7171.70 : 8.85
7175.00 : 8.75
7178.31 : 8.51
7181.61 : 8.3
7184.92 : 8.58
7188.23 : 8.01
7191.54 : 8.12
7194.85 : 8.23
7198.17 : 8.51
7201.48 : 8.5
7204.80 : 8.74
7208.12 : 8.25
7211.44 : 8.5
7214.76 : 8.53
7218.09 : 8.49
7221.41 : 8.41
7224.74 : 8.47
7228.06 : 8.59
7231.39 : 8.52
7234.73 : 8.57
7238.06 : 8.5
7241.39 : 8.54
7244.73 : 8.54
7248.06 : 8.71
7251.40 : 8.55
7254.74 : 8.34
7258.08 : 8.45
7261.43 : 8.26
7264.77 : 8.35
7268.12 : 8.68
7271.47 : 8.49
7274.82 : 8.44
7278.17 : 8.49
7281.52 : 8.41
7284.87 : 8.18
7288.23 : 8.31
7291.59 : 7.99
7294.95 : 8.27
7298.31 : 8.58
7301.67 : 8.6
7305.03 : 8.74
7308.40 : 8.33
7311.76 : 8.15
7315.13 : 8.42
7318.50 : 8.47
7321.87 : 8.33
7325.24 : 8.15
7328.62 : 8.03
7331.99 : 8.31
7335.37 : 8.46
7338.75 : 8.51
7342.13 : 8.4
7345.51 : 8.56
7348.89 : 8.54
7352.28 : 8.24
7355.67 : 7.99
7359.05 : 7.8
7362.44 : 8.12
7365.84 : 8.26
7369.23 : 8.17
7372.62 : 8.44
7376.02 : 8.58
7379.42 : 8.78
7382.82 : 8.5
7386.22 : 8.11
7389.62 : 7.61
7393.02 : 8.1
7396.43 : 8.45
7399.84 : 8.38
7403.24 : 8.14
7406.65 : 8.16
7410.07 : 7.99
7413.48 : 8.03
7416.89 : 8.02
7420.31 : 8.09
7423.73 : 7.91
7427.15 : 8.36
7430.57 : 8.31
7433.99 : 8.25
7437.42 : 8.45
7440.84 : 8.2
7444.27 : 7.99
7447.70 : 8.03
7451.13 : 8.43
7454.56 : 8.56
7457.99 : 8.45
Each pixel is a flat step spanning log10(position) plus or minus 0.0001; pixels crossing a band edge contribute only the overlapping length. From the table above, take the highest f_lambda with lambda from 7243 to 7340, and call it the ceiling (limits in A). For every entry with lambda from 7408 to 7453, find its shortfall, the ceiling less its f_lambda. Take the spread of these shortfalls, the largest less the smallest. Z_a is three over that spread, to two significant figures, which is 5.6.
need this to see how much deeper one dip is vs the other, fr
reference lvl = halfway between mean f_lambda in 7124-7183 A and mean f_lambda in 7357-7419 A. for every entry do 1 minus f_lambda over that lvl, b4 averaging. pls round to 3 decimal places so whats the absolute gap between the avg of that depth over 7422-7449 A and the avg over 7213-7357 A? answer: 0.027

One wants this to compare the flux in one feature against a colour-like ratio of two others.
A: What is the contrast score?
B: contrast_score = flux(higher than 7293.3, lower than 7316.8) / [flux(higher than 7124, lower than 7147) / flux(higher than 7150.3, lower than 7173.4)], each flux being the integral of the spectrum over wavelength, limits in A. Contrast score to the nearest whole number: 198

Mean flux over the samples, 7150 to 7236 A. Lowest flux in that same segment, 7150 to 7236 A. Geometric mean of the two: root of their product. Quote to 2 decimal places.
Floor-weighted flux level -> 8.25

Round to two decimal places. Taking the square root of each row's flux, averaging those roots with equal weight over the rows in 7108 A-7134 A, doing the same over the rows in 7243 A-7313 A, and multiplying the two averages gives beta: 8.51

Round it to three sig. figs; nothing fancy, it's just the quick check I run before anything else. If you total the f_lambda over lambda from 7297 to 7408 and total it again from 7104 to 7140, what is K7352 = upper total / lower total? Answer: 2.89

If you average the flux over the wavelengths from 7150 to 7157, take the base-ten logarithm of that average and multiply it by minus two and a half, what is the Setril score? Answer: -2.34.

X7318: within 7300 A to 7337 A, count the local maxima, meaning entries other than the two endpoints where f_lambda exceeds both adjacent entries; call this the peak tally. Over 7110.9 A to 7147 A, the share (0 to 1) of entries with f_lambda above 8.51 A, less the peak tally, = -1.3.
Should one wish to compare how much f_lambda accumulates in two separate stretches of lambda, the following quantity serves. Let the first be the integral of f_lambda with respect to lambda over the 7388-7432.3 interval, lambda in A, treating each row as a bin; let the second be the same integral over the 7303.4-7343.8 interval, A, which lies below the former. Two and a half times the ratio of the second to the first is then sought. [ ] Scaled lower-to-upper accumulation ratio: 2.3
